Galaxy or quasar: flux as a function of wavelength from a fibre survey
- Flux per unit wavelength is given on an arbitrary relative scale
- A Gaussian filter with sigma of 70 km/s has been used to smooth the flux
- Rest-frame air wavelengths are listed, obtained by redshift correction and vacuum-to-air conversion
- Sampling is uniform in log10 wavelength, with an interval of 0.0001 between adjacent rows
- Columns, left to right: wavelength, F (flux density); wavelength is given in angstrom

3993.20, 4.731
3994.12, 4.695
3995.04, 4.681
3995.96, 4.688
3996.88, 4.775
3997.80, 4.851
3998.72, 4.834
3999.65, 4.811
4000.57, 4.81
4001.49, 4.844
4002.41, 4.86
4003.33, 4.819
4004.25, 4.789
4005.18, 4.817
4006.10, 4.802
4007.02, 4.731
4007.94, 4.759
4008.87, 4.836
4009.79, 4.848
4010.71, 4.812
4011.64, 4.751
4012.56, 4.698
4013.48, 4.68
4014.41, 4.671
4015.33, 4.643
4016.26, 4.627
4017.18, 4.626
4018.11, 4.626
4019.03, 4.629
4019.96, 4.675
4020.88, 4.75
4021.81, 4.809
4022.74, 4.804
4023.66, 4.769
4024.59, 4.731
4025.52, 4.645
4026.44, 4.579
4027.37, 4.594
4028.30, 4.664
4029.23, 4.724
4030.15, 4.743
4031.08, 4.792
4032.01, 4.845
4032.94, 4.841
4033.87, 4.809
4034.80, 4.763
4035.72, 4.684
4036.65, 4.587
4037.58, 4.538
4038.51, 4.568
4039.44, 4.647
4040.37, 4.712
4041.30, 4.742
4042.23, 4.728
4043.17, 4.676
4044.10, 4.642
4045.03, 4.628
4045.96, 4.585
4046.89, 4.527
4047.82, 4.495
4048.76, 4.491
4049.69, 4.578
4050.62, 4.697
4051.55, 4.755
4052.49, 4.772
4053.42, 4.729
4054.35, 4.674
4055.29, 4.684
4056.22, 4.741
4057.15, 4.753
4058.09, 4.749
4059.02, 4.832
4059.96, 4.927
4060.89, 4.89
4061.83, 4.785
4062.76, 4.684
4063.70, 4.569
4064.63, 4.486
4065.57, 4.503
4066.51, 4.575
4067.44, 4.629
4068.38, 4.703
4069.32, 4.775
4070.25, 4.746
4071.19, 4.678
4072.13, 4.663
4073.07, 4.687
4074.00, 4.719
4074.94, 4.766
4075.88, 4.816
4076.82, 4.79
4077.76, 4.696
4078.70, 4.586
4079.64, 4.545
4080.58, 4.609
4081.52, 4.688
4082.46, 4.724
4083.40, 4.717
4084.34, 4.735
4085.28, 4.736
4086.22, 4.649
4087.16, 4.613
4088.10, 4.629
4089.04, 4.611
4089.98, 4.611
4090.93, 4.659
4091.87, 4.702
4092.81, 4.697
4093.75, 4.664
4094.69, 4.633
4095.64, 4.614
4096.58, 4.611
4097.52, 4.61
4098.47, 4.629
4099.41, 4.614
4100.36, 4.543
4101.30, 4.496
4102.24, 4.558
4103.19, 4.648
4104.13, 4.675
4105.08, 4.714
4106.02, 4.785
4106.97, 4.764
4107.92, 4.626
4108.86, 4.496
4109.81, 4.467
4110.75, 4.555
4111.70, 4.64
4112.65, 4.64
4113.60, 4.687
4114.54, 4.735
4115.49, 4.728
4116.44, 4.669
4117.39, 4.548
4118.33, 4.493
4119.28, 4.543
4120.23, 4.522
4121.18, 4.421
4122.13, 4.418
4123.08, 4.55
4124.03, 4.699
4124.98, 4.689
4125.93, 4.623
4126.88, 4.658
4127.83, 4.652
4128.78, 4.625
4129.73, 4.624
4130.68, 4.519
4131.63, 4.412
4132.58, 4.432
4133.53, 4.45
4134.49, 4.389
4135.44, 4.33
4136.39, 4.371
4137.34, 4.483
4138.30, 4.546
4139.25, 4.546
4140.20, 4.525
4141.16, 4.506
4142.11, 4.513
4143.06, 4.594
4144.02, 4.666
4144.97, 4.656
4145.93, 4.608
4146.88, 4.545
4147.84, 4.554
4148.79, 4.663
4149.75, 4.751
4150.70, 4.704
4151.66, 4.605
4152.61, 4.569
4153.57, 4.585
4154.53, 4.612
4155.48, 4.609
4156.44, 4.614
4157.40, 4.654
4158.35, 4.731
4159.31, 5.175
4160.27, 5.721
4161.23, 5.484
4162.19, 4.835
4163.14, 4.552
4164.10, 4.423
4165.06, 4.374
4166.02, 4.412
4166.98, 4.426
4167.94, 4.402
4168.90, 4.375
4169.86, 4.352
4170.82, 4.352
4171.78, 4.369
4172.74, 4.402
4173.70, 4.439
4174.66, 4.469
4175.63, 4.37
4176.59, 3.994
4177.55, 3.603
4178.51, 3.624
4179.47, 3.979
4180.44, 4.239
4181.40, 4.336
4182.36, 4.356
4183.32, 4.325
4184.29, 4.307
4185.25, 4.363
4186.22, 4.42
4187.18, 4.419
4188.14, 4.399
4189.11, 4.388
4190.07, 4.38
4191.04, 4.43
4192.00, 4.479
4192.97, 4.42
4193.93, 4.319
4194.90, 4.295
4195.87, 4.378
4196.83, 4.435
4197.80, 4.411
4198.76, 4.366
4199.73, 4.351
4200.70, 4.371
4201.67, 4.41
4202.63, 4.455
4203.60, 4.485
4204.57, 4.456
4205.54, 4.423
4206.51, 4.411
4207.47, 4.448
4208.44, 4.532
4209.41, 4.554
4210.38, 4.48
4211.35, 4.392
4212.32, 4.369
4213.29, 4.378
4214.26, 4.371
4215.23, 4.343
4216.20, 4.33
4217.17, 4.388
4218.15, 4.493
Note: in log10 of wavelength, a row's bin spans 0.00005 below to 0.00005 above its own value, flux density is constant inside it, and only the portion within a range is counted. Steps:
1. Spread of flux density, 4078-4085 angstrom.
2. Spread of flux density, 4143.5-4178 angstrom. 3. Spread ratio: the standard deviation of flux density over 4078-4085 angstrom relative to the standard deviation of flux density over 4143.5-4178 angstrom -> 0.2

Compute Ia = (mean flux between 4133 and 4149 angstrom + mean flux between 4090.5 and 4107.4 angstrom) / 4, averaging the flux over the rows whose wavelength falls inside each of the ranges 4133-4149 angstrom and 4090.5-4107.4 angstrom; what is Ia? 2.29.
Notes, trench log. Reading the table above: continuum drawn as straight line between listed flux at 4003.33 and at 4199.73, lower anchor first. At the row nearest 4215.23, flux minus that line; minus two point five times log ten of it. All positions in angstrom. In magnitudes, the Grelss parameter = 3.8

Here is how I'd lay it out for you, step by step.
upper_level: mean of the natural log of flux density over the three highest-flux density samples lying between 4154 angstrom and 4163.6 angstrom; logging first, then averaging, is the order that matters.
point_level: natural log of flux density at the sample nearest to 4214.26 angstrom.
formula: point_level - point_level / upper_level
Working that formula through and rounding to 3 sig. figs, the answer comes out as 0.606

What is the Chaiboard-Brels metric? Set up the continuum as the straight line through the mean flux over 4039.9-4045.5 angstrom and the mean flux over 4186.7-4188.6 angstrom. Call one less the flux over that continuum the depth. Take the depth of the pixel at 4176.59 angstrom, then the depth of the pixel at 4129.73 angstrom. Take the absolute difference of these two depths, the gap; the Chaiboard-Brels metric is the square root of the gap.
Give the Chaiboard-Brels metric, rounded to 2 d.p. 0.35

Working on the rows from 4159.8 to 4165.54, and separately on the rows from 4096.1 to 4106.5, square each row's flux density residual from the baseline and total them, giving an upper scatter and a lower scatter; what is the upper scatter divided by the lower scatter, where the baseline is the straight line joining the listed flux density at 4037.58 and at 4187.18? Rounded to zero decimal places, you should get 10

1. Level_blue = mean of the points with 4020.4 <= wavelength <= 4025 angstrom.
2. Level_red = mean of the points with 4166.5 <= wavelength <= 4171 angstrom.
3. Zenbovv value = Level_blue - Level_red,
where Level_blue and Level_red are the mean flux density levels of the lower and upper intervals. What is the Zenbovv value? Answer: 0.39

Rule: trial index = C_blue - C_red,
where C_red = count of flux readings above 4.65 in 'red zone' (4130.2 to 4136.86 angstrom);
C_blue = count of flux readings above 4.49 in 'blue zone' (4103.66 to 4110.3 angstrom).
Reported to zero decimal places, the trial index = 6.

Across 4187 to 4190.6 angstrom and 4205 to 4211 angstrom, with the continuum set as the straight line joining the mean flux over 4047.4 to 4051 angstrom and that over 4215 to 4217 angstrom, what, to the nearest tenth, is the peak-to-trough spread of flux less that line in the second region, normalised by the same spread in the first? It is 4.2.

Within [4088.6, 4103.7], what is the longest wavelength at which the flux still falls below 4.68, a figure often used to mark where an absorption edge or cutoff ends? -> 4103.19 angstrom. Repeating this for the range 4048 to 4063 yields 4054.35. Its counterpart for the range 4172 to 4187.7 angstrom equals 4187.18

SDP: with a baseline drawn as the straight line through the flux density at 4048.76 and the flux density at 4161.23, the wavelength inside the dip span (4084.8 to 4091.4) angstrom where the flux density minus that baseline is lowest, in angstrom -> 4089.98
